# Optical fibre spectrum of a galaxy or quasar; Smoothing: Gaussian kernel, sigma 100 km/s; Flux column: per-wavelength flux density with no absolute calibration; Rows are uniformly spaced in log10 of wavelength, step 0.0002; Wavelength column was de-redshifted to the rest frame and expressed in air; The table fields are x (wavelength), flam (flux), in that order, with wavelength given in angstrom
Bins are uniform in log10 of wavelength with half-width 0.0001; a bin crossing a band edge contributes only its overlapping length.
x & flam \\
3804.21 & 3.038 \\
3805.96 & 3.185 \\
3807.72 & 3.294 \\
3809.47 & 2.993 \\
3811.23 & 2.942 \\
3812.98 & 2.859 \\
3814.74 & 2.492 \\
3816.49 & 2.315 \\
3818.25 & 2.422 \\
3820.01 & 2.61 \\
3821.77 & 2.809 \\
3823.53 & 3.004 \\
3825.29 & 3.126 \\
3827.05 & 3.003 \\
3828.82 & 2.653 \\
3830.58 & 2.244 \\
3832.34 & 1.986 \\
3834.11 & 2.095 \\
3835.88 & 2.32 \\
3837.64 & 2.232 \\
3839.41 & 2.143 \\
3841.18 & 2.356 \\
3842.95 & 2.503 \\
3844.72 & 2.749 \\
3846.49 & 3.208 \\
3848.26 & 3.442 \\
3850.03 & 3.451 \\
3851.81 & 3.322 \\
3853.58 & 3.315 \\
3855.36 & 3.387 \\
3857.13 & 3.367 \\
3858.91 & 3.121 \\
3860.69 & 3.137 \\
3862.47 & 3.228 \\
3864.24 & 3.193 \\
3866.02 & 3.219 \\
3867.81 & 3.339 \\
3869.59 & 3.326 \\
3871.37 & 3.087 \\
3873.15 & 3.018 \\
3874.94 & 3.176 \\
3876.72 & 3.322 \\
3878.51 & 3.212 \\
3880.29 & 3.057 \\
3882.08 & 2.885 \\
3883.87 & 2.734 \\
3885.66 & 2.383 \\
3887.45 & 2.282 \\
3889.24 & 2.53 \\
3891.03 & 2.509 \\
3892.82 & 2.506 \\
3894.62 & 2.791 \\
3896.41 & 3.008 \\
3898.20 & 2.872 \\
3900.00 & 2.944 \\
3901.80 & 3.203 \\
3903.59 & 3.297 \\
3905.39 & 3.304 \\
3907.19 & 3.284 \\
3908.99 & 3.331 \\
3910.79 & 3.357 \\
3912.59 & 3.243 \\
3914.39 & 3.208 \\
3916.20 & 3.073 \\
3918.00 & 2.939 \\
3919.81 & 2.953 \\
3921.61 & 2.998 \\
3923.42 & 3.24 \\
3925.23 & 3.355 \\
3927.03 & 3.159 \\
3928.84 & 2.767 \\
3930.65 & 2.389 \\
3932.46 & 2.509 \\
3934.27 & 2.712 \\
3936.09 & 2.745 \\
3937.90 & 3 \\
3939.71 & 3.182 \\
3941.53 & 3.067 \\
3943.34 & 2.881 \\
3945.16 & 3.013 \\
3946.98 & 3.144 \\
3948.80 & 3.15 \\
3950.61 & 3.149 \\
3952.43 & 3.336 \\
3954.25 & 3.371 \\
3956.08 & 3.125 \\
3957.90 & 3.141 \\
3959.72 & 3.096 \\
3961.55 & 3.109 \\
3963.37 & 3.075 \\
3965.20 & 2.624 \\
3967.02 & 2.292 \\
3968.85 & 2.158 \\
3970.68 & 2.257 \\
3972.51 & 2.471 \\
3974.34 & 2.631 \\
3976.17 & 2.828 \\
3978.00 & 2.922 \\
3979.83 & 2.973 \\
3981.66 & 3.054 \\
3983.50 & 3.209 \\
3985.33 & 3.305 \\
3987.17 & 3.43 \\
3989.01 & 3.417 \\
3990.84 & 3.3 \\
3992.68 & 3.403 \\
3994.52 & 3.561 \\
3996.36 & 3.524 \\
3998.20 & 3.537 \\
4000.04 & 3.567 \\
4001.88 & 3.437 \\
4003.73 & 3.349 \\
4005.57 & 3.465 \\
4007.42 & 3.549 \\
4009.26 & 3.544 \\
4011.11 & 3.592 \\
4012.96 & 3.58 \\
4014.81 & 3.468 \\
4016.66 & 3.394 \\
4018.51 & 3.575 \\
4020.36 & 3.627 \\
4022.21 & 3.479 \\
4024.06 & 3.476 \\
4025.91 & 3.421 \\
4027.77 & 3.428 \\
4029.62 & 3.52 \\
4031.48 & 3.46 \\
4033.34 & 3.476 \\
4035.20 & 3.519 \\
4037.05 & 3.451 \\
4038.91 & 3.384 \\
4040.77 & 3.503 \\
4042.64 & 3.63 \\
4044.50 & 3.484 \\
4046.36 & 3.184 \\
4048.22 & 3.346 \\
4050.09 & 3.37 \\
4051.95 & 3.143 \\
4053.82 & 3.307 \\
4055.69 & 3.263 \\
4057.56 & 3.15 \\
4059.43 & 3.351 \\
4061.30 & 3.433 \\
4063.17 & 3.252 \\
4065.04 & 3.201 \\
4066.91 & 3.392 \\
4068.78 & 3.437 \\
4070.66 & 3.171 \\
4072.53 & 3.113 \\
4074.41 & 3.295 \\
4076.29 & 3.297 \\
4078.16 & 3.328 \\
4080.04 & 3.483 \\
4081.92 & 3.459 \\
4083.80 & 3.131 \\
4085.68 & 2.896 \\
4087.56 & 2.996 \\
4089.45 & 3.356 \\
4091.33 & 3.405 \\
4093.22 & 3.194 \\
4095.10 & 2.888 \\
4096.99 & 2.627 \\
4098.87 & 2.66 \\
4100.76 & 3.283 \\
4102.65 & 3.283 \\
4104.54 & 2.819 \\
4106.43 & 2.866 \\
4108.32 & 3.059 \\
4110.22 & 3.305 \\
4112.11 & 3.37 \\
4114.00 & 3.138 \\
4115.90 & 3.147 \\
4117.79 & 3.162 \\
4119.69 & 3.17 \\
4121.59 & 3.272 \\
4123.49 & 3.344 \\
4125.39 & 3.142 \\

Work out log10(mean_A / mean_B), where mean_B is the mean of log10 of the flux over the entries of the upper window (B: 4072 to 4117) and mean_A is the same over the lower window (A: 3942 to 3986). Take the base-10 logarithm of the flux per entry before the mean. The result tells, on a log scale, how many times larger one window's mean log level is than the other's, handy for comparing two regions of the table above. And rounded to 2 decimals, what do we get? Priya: -0.03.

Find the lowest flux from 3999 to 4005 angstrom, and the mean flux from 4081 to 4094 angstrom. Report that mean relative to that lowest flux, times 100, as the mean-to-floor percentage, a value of 96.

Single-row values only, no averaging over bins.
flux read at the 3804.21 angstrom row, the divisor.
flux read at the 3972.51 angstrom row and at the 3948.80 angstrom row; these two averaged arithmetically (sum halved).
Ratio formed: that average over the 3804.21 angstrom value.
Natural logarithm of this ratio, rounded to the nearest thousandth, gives -0.078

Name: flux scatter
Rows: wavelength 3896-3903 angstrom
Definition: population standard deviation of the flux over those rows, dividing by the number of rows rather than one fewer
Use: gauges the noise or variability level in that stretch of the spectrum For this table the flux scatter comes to 0.123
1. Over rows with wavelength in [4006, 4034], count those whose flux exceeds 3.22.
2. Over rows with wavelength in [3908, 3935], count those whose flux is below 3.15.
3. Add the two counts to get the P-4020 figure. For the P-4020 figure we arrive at 23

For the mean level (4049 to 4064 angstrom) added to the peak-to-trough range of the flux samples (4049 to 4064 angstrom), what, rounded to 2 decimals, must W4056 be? 3.57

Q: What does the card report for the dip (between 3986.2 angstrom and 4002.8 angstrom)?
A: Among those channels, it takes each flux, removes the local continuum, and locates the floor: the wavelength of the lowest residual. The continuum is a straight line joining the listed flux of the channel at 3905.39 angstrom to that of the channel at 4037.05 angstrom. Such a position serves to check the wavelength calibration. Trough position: 3990.84 angstrom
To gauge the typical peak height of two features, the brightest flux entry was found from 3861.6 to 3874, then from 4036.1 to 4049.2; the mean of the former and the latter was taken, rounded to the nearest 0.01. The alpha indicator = 3.48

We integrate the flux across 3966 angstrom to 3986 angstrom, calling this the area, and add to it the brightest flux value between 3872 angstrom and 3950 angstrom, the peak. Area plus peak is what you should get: 58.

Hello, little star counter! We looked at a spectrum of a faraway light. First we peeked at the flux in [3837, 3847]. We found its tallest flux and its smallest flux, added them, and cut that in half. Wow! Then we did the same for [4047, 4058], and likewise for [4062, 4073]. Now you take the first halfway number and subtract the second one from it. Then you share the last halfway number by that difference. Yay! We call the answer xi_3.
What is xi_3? -5.6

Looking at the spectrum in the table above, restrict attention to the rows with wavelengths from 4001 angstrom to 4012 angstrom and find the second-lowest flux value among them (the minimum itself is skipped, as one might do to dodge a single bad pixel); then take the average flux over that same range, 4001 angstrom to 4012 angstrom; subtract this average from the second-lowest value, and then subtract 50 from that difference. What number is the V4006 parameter -50.1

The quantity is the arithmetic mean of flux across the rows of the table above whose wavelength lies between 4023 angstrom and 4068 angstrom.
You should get 3.4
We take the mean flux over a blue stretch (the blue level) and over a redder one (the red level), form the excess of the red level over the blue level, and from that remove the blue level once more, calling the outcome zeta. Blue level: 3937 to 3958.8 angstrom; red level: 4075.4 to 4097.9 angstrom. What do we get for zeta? -3.09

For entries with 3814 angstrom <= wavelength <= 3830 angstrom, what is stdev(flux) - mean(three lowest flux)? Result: -2.1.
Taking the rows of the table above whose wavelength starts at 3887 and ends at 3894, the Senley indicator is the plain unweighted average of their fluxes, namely 2.5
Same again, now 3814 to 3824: 2.6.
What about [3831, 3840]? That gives 2.2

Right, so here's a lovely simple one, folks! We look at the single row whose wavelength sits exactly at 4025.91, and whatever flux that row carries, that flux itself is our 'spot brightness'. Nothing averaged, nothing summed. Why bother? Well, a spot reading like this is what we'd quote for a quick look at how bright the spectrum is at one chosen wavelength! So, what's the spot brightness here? 3.421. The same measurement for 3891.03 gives 2.509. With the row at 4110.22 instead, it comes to 3.305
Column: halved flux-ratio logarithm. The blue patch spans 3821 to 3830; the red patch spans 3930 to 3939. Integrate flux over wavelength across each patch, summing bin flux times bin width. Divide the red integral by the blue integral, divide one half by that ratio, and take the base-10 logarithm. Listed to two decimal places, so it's -0.27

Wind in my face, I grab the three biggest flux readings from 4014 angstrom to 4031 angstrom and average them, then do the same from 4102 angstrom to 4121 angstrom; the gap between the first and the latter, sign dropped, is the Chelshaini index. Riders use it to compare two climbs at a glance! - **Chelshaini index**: 0.25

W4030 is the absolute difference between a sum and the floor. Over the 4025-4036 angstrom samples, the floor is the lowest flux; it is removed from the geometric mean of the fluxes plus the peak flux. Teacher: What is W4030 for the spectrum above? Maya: 3.57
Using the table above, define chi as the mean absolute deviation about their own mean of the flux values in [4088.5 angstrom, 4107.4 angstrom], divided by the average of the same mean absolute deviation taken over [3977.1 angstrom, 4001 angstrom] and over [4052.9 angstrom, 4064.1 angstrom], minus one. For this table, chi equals 1.1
